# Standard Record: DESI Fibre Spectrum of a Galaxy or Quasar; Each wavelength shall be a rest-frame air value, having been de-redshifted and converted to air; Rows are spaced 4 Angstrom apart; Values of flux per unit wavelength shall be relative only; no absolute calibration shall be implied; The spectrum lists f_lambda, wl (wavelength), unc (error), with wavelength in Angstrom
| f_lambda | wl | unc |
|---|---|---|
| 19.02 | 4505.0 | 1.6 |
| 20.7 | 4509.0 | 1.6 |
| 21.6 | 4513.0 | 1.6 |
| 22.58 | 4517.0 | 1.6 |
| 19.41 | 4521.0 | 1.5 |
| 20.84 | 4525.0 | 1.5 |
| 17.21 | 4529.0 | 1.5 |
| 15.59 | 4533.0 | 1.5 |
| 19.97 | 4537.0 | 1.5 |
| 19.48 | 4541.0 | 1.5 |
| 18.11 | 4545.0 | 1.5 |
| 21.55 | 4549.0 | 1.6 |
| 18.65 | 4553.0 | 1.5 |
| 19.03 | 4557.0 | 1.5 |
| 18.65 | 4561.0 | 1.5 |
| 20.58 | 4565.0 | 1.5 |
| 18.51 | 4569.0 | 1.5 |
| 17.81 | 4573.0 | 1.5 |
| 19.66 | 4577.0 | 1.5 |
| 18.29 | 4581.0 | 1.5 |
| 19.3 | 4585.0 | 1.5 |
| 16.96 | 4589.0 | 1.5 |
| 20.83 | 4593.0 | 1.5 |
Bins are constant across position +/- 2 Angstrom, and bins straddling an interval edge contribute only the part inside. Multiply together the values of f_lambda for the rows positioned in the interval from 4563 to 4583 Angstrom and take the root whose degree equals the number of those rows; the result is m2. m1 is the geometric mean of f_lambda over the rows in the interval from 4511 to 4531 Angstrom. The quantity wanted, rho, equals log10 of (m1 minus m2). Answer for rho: 0.11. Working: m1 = 20.2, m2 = 18.9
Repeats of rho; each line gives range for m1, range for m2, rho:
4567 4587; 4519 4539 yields -0.70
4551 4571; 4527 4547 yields 0.03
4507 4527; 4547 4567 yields 0.13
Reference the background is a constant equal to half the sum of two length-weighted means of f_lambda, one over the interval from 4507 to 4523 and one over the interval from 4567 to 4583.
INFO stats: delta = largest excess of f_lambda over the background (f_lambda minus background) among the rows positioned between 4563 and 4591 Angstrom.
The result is 0.8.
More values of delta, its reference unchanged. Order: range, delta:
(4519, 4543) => 1.0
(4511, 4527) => 2.8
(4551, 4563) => -0.8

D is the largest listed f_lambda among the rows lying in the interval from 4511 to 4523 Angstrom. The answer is 22.58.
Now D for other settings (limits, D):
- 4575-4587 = 19.66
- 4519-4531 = 20.84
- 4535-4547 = 19.97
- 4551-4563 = 19.03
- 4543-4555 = 21.55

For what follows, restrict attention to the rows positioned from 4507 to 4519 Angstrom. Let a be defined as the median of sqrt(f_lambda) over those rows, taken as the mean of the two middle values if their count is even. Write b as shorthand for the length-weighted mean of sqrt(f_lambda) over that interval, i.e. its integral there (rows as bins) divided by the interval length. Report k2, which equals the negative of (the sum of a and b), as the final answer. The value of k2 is -9.30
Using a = 4.65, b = 4.65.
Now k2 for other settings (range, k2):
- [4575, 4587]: -8.76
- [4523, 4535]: -8.37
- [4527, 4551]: -8.65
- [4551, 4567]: -8.72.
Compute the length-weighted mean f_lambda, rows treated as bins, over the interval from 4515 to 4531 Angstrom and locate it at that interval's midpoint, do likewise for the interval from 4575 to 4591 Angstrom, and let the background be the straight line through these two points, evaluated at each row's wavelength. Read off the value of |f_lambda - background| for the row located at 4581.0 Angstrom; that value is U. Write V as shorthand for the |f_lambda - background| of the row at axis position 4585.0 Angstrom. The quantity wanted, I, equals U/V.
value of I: 0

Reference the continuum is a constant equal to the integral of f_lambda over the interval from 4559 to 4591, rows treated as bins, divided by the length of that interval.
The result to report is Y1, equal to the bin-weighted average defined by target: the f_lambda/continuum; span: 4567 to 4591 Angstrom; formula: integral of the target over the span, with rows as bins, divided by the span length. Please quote 0.98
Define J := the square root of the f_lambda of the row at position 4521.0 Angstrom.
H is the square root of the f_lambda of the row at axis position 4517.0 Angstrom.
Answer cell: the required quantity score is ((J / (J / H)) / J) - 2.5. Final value -1.42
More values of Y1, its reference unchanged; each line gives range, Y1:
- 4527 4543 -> 0.96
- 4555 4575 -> 1.01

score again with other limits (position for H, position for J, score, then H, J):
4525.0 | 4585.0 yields -1.46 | 4.57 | 4.4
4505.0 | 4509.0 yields -1.54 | 4.36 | 4.5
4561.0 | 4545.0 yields -1.49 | 4.32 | 4.3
